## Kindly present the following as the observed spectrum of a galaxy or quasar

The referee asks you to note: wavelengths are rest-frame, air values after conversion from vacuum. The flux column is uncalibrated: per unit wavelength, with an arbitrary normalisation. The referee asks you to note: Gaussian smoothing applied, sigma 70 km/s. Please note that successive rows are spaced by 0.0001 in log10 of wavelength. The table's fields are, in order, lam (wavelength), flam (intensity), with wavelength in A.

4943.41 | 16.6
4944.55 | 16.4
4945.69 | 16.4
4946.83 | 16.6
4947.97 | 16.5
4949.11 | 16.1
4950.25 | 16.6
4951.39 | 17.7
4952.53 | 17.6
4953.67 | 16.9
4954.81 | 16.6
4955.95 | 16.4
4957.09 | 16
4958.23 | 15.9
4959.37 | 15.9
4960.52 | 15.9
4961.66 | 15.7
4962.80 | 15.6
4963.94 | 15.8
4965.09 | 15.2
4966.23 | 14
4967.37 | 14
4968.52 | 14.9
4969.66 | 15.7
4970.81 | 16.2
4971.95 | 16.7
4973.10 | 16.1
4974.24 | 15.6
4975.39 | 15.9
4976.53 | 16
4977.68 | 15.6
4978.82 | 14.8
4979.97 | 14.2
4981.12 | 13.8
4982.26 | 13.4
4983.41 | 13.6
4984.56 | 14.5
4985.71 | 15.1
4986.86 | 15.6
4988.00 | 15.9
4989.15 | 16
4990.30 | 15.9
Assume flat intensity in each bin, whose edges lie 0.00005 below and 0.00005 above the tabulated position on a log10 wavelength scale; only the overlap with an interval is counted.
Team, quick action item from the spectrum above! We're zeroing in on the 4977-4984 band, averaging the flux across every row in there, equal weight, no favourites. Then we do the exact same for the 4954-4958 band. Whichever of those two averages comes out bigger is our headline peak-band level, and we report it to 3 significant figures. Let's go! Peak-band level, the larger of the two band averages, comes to 16.3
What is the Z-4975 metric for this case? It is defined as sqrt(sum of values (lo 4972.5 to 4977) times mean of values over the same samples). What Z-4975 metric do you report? 31.8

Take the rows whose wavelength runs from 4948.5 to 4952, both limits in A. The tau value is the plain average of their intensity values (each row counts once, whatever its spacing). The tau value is 16.8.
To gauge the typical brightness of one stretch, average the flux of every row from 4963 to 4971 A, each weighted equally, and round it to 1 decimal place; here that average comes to 15.1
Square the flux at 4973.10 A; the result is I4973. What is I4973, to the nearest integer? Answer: 259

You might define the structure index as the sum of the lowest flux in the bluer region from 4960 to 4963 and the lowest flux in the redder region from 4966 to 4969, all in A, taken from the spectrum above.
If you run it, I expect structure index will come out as 29.6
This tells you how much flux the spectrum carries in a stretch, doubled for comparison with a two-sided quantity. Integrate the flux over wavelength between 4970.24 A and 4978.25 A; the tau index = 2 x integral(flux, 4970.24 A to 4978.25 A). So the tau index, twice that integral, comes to 257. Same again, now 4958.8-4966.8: 247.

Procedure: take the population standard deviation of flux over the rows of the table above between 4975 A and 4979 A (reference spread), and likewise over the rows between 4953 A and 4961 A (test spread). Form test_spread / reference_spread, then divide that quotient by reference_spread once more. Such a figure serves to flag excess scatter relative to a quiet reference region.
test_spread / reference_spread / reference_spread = 1.7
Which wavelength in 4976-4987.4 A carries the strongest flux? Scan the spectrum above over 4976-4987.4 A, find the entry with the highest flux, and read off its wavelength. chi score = 4976.53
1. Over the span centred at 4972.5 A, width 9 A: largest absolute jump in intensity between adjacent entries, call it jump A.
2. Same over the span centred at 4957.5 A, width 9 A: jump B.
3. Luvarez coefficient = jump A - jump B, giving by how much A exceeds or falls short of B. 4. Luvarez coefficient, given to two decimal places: 0.40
